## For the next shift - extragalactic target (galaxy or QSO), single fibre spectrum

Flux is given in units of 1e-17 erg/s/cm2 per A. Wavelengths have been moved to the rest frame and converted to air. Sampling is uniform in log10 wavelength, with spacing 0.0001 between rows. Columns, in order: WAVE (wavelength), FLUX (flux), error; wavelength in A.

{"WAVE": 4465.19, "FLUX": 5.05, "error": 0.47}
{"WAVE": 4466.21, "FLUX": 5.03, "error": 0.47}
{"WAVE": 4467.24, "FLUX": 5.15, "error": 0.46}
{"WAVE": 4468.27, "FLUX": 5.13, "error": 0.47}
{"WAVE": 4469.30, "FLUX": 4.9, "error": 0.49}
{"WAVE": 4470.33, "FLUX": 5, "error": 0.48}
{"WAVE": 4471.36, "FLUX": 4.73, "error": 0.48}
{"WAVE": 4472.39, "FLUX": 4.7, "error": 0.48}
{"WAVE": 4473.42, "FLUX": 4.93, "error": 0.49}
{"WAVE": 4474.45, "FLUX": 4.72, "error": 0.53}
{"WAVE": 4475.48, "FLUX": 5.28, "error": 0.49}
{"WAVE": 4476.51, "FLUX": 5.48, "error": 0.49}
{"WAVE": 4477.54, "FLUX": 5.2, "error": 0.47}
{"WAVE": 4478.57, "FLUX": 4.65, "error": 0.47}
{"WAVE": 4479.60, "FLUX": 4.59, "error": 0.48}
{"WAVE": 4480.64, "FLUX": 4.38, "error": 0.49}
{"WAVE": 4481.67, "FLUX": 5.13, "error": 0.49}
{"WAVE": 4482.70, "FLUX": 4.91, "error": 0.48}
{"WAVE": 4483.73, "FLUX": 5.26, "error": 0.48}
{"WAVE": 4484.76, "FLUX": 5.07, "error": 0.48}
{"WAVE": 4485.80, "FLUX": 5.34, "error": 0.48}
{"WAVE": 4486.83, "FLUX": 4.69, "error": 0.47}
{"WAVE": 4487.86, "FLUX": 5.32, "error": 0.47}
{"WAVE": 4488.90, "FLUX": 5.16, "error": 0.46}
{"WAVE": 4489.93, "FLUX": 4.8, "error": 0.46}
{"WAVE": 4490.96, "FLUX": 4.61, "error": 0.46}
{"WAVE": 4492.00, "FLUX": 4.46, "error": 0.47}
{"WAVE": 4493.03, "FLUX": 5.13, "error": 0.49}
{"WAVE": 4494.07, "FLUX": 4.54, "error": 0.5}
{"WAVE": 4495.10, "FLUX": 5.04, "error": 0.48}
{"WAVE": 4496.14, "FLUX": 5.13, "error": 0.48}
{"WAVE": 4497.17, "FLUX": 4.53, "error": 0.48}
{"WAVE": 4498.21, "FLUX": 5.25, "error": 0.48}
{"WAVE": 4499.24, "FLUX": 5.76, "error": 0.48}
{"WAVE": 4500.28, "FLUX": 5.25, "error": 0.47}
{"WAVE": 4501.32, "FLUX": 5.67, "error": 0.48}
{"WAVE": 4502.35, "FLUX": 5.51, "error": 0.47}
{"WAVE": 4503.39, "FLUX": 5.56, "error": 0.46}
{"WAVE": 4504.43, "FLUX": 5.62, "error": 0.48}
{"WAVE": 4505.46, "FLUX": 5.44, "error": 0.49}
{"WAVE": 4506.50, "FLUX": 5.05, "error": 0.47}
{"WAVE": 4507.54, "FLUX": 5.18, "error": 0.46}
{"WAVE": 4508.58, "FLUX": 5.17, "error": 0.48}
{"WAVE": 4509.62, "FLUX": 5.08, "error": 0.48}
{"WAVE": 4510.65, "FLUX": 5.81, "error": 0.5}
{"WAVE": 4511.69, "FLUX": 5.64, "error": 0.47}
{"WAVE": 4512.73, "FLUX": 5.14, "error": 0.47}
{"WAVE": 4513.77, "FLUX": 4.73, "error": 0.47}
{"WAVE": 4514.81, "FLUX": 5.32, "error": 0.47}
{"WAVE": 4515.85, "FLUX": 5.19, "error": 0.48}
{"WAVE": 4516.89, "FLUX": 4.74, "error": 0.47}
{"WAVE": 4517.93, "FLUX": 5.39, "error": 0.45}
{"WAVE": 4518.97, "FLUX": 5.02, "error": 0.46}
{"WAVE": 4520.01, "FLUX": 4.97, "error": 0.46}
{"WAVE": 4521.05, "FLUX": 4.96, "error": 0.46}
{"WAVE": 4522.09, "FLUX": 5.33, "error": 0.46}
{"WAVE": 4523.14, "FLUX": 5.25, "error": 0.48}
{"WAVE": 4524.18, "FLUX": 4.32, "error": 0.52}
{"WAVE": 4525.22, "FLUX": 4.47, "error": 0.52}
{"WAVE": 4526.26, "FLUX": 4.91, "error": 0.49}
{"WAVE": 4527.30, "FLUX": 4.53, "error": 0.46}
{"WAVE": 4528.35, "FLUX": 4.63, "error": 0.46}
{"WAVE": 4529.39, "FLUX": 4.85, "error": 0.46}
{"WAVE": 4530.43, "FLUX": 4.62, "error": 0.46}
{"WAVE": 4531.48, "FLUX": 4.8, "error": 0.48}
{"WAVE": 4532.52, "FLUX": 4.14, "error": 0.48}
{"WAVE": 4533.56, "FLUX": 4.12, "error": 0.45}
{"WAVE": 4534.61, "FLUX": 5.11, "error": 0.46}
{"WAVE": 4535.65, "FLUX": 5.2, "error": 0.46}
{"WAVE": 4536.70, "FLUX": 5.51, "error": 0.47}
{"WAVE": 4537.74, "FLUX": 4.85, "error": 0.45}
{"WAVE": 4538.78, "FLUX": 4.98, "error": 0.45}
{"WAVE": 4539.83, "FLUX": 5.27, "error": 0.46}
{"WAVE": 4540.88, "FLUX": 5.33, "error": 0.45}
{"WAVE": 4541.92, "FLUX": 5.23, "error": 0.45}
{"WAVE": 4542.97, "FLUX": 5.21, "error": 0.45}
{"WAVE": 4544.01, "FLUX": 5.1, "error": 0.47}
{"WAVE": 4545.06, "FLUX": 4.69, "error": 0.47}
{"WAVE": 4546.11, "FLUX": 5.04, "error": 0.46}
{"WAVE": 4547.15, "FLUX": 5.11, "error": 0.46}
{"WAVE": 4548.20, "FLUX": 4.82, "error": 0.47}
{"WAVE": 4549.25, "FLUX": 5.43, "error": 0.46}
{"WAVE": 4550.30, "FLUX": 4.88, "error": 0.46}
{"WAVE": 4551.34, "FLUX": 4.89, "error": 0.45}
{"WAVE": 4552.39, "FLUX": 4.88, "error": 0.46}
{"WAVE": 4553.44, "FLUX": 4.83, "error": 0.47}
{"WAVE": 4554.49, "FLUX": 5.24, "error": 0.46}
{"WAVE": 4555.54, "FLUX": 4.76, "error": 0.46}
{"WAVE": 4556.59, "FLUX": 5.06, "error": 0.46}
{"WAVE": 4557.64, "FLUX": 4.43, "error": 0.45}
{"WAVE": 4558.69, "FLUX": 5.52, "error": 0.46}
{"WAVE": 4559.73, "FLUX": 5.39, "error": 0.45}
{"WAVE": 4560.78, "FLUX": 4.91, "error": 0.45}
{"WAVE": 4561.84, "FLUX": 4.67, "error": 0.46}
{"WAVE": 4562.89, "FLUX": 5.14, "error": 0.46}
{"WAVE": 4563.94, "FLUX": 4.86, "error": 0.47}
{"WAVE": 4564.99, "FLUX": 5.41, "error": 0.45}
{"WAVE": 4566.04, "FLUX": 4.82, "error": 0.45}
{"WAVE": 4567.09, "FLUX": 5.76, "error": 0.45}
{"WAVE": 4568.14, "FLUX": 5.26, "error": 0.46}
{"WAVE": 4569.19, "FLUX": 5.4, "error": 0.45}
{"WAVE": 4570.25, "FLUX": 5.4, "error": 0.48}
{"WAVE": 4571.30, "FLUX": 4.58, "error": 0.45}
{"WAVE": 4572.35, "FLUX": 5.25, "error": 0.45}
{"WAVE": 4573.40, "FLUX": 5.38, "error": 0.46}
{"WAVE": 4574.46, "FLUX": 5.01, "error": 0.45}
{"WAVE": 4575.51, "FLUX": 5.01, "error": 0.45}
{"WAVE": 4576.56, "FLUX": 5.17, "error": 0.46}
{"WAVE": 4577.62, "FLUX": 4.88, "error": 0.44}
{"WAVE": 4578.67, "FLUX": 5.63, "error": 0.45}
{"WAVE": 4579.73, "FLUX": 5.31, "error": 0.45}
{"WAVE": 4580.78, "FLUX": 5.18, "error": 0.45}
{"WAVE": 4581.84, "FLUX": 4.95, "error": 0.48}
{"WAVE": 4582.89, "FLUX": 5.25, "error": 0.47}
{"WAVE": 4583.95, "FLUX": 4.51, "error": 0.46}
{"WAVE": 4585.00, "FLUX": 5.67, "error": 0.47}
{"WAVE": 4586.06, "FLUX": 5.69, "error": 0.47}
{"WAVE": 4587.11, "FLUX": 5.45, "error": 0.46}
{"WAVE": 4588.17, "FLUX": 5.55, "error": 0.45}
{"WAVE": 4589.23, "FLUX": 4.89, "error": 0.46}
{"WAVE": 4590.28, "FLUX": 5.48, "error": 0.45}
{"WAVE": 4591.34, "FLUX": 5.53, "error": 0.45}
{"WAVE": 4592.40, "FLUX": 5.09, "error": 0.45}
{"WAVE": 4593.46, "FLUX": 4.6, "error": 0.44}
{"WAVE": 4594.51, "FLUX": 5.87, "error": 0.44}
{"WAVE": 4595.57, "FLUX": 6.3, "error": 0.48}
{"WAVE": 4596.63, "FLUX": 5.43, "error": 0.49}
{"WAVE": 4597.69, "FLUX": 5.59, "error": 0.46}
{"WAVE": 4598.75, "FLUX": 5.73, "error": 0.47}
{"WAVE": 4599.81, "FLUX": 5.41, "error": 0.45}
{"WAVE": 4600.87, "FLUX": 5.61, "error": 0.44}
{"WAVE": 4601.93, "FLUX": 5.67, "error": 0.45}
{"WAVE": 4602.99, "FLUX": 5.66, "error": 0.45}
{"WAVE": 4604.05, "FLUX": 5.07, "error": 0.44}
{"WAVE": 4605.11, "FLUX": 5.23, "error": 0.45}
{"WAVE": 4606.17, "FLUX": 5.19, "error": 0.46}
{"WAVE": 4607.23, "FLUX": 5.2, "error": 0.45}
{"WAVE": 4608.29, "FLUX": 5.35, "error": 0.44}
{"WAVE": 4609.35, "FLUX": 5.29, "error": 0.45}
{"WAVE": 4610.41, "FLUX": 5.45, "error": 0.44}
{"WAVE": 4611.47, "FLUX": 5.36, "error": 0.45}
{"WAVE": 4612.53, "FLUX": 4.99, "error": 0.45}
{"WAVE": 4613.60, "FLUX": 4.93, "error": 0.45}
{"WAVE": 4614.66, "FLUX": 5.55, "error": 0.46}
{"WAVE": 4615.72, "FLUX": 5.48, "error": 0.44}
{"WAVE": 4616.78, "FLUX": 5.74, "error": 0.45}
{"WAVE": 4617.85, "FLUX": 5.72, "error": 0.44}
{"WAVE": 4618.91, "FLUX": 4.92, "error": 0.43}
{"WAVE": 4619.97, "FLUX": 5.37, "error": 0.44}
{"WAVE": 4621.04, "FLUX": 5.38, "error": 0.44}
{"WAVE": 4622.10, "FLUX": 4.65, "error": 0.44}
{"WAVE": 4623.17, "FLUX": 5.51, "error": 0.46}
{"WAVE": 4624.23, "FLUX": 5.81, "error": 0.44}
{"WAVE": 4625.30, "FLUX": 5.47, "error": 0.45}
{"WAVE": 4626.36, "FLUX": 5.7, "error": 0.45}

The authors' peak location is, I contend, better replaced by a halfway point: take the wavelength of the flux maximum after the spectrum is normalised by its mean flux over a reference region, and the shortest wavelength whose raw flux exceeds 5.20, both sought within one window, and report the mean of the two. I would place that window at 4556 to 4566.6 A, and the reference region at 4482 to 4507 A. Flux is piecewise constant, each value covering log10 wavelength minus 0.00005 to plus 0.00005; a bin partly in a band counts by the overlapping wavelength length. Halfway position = 4558.7 A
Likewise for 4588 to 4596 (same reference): 4591.9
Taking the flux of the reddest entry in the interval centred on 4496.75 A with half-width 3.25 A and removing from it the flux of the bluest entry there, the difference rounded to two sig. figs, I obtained 1.2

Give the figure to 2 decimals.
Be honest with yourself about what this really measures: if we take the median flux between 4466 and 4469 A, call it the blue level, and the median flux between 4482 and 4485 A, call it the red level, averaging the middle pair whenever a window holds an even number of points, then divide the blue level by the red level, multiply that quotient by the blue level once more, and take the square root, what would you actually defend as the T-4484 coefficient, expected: 2.28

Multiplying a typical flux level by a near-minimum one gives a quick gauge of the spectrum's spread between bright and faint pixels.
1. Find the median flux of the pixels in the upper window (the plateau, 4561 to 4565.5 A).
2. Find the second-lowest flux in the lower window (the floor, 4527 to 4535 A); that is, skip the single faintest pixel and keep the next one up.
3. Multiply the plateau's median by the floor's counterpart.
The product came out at 20.7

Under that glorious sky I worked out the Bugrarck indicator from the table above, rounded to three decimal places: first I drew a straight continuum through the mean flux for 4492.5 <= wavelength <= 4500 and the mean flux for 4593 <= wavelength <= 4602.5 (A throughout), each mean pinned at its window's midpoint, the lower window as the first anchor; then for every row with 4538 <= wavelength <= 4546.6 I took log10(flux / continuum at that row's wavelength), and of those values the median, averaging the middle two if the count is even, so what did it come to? -0.012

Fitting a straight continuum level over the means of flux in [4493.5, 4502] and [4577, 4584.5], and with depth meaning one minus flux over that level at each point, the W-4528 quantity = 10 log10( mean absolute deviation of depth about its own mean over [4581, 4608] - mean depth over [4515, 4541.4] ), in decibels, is -18.0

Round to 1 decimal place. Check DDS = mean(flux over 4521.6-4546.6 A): 4.9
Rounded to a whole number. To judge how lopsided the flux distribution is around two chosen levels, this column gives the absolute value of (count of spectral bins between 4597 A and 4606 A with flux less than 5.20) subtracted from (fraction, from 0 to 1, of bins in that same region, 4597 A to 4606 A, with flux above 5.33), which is 0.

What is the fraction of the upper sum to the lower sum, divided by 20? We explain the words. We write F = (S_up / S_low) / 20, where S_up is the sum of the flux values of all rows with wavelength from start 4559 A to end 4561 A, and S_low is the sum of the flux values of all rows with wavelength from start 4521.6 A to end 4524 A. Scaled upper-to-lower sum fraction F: 0.049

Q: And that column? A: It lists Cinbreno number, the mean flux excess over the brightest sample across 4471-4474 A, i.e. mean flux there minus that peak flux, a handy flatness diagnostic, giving -0.14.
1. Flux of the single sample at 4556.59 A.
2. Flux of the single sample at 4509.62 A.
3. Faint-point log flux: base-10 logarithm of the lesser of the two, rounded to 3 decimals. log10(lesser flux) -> 0.704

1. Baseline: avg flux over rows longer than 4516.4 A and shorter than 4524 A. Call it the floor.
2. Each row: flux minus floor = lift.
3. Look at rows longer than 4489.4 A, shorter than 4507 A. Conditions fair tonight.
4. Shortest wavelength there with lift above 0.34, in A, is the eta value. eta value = 4499.24 A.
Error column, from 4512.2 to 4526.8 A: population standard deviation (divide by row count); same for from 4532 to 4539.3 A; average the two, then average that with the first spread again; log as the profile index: 0.018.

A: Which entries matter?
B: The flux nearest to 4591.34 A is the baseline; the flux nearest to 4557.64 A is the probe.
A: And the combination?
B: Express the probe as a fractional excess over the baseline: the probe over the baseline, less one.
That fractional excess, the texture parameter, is -0.20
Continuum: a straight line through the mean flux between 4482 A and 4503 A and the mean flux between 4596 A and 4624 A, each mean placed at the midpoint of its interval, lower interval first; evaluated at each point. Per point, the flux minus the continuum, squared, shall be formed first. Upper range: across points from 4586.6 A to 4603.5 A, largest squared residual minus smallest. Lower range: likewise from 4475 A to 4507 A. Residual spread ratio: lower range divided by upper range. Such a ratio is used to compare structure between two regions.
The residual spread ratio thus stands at 0.48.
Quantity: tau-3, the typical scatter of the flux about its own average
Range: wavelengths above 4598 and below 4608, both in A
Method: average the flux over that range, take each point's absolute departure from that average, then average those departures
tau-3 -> 0.22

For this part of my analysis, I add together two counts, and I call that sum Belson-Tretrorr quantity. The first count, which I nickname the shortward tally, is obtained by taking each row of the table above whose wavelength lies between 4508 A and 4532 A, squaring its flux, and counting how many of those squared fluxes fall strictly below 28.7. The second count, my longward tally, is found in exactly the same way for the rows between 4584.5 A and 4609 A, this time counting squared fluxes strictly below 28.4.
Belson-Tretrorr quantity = 27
